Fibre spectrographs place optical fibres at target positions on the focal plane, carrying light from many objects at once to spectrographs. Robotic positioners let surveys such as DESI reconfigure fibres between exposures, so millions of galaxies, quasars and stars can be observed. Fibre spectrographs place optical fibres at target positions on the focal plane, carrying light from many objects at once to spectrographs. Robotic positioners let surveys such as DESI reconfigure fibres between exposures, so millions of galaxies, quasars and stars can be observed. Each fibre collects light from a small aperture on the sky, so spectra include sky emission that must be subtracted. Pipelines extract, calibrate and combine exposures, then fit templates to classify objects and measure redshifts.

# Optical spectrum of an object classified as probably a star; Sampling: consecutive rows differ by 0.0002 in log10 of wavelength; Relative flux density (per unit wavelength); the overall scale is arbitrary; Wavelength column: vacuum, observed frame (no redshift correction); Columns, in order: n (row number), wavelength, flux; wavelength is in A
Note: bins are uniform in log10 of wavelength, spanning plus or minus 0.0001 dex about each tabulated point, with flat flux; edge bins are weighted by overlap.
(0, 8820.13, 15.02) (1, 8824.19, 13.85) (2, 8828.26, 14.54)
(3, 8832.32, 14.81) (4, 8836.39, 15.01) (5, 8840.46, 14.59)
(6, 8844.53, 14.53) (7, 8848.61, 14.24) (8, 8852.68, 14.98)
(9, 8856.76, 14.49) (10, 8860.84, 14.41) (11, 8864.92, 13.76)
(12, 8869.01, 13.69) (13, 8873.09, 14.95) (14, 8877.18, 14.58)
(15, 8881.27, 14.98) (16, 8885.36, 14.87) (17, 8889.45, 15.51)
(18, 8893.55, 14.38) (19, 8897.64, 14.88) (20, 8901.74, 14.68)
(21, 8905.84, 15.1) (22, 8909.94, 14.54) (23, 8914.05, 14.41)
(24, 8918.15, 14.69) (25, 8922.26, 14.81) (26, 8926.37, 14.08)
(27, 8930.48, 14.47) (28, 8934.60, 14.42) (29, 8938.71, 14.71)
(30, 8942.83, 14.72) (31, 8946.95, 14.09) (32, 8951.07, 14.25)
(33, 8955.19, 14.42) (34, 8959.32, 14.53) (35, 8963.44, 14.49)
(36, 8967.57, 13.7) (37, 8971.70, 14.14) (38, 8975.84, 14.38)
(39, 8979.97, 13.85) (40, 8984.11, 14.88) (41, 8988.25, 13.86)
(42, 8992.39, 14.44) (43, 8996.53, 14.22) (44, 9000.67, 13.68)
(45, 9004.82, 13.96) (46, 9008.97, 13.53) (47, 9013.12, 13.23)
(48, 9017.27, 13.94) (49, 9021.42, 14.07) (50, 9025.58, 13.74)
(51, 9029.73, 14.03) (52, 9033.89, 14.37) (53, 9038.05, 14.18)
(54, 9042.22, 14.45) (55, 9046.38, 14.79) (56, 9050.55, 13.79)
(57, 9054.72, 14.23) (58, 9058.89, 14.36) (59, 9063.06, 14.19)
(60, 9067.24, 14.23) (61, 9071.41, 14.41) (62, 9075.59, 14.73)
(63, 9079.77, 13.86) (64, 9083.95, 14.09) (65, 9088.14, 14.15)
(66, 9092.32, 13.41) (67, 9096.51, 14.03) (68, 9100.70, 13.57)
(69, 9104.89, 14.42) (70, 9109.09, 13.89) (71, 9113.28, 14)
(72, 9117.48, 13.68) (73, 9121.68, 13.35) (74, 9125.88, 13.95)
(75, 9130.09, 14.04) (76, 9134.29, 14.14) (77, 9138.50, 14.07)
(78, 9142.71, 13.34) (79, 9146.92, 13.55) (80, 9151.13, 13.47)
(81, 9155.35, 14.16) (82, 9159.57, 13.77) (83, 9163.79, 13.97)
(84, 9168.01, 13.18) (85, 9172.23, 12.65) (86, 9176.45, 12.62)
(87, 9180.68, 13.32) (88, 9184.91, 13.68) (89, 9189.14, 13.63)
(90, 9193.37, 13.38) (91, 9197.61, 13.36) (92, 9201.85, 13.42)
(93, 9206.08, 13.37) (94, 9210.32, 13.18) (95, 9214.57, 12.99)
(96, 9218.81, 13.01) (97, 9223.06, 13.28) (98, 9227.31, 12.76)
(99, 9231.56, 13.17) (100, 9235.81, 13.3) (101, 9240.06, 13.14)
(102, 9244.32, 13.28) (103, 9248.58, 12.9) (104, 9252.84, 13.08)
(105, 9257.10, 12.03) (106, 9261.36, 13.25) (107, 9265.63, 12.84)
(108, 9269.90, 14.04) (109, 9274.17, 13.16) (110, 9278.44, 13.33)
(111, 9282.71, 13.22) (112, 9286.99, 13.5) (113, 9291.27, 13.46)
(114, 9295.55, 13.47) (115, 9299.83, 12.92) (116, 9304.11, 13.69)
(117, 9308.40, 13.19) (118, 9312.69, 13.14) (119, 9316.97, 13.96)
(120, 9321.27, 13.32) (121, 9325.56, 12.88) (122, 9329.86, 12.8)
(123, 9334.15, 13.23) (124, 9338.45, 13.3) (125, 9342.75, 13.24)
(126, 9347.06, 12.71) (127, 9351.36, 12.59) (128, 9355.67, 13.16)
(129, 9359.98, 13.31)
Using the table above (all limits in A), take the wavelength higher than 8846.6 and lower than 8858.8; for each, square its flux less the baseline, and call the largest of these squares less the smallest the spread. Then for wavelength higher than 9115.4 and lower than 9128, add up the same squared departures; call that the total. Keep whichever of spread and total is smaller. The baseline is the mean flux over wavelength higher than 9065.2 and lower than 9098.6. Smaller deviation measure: 0.7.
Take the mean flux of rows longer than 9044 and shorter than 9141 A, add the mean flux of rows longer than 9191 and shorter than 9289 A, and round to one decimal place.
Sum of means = 27.2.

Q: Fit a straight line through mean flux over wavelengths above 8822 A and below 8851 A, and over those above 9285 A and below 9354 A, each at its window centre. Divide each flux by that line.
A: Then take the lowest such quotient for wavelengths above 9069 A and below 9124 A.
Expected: 0.97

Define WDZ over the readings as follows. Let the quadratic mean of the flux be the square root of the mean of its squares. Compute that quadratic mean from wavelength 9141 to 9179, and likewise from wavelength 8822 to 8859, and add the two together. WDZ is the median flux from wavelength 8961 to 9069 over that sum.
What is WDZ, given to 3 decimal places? 0.506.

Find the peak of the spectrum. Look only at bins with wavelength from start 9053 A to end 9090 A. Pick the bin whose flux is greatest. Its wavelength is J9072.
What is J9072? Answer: 9075.59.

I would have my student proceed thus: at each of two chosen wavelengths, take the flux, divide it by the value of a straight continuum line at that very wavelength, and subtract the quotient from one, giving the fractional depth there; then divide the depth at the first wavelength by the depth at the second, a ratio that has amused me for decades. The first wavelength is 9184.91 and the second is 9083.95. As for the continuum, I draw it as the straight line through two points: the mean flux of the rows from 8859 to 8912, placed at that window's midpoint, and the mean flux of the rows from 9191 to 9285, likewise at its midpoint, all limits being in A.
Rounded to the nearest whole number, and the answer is 1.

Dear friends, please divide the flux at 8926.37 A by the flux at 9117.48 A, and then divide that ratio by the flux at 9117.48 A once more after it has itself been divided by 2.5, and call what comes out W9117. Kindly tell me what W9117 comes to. 0.188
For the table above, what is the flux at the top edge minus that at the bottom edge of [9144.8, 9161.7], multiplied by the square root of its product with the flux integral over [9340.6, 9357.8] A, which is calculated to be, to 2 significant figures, 1.5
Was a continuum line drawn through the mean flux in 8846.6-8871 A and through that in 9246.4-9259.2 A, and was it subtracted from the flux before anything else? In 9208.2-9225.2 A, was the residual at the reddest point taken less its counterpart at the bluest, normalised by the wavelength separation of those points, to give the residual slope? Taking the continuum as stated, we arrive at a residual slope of 0.012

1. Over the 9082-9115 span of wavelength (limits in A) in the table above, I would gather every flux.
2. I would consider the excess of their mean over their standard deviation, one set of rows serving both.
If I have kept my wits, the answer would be 13.6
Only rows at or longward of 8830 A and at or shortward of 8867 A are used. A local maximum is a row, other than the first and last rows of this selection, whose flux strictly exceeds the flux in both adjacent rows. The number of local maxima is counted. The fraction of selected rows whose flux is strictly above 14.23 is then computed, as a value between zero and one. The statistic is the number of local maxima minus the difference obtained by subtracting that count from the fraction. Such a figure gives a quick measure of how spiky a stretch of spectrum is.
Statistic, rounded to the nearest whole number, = 3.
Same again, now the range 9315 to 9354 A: 2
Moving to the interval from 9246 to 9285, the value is 8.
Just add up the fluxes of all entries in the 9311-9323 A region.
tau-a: 40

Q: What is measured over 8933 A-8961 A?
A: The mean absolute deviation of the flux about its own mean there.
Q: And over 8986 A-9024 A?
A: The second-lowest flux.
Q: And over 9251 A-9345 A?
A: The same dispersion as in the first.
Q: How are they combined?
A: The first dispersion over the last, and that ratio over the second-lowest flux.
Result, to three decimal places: 0.047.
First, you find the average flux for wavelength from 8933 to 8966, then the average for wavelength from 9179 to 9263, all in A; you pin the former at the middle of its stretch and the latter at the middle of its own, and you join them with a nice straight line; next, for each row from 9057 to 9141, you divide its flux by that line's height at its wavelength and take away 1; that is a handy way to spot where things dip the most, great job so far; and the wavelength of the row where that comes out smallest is 9092.32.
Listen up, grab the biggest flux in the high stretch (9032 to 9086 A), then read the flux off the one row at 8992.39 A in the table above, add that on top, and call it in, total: 29.2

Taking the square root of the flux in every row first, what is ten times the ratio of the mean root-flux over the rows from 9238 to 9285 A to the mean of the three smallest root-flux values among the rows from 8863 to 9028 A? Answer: 9.9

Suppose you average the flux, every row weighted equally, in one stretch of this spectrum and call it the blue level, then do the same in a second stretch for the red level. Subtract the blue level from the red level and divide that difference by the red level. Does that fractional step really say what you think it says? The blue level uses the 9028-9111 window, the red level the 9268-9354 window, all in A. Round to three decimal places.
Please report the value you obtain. -0.068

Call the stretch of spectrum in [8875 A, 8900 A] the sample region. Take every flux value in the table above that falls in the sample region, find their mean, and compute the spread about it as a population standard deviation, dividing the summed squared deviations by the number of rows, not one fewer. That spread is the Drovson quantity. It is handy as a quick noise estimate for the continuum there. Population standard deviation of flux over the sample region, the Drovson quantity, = 0.353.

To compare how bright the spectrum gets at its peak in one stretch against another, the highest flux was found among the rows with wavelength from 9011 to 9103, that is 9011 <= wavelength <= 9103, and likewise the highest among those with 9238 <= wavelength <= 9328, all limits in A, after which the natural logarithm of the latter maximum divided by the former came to -0.052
